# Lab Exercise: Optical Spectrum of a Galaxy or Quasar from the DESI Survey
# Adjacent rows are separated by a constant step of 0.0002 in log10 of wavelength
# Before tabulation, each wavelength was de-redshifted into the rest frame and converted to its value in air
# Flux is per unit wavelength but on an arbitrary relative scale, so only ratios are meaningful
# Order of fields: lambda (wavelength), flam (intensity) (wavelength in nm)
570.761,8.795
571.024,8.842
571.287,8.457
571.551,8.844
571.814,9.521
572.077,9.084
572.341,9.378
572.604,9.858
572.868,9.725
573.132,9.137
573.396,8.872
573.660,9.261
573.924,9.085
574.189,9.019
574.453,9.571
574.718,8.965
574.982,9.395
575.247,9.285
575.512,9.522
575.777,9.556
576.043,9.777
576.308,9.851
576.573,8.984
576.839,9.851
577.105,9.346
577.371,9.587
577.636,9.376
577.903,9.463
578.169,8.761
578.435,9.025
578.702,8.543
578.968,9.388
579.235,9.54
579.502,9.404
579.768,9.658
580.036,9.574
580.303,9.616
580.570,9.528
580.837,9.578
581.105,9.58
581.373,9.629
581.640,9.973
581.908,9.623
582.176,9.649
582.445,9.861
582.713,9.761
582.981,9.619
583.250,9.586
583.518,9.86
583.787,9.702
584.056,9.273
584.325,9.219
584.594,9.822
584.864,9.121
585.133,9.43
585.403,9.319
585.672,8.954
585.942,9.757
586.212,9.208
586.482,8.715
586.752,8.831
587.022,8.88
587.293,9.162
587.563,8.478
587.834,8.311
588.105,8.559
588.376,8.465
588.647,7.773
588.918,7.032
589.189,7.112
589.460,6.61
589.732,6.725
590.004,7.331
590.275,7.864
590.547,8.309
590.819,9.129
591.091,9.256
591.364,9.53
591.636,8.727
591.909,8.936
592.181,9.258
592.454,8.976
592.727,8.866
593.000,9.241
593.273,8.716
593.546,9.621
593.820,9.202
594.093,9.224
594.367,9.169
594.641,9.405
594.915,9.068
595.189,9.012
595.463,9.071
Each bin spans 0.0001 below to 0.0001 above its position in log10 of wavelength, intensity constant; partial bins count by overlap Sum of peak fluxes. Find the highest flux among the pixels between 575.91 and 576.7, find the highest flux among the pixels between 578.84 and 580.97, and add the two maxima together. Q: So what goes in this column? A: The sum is 19.5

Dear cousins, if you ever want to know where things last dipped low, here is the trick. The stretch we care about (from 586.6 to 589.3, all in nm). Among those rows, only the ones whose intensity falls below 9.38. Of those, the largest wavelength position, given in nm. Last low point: 589.189 nm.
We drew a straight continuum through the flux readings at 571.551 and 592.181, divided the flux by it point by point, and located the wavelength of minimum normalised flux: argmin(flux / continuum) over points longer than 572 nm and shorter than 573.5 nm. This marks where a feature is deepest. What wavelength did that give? 573.396 nm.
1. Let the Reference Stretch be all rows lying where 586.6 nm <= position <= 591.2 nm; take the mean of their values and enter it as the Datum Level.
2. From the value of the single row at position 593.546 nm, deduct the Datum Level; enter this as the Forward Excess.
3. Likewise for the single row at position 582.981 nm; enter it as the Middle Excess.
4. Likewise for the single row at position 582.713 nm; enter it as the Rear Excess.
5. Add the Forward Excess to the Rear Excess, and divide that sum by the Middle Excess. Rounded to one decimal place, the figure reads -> 2.1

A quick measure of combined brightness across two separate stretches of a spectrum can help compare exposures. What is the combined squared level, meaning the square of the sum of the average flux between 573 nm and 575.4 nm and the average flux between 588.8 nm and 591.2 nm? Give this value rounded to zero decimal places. 285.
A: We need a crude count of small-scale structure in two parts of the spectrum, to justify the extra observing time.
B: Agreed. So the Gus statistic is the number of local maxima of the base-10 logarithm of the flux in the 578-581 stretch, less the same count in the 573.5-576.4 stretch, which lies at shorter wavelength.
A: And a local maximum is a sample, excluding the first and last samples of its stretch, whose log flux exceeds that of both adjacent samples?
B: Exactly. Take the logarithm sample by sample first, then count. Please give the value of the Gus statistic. 2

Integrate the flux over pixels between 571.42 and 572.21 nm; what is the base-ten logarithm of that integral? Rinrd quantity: 0.859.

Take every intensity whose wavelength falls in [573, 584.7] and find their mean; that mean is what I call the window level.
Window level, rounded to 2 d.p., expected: 9.45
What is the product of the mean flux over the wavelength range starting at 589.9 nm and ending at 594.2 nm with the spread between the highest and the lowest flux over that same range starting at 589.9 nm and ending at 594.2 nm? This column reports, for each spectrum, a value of 20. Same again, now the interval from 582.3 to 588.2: 14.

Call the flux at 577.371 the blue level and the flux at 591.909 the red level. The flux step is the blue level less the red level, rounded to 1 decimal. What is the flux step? 0.7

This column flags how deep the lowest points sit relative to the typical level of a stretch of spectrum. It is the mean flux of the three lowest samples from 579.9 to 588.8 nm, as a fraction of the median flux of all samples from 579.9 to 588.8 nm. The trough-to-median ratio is 0.86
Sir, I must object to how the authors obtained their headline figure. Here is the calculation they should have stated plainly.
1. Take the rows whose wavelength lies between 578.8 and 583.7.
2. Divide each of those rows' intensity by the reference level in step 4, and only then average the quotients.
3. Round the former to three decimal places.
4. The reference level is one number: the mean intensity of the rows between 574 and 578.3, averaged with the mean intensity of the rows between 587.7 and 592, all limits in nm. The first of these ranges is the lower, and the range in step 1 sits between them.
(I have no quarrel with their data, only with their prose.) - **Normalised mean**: 1.101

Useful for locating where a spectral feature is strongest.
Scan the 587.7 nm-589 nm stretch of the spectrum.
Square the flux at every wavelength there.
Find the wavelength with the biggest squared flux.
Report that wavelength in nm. 588.105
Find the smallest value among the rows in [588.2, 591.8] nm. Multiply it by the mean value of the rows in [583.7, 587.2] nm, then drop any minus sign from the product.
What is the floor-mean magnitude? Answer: 61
